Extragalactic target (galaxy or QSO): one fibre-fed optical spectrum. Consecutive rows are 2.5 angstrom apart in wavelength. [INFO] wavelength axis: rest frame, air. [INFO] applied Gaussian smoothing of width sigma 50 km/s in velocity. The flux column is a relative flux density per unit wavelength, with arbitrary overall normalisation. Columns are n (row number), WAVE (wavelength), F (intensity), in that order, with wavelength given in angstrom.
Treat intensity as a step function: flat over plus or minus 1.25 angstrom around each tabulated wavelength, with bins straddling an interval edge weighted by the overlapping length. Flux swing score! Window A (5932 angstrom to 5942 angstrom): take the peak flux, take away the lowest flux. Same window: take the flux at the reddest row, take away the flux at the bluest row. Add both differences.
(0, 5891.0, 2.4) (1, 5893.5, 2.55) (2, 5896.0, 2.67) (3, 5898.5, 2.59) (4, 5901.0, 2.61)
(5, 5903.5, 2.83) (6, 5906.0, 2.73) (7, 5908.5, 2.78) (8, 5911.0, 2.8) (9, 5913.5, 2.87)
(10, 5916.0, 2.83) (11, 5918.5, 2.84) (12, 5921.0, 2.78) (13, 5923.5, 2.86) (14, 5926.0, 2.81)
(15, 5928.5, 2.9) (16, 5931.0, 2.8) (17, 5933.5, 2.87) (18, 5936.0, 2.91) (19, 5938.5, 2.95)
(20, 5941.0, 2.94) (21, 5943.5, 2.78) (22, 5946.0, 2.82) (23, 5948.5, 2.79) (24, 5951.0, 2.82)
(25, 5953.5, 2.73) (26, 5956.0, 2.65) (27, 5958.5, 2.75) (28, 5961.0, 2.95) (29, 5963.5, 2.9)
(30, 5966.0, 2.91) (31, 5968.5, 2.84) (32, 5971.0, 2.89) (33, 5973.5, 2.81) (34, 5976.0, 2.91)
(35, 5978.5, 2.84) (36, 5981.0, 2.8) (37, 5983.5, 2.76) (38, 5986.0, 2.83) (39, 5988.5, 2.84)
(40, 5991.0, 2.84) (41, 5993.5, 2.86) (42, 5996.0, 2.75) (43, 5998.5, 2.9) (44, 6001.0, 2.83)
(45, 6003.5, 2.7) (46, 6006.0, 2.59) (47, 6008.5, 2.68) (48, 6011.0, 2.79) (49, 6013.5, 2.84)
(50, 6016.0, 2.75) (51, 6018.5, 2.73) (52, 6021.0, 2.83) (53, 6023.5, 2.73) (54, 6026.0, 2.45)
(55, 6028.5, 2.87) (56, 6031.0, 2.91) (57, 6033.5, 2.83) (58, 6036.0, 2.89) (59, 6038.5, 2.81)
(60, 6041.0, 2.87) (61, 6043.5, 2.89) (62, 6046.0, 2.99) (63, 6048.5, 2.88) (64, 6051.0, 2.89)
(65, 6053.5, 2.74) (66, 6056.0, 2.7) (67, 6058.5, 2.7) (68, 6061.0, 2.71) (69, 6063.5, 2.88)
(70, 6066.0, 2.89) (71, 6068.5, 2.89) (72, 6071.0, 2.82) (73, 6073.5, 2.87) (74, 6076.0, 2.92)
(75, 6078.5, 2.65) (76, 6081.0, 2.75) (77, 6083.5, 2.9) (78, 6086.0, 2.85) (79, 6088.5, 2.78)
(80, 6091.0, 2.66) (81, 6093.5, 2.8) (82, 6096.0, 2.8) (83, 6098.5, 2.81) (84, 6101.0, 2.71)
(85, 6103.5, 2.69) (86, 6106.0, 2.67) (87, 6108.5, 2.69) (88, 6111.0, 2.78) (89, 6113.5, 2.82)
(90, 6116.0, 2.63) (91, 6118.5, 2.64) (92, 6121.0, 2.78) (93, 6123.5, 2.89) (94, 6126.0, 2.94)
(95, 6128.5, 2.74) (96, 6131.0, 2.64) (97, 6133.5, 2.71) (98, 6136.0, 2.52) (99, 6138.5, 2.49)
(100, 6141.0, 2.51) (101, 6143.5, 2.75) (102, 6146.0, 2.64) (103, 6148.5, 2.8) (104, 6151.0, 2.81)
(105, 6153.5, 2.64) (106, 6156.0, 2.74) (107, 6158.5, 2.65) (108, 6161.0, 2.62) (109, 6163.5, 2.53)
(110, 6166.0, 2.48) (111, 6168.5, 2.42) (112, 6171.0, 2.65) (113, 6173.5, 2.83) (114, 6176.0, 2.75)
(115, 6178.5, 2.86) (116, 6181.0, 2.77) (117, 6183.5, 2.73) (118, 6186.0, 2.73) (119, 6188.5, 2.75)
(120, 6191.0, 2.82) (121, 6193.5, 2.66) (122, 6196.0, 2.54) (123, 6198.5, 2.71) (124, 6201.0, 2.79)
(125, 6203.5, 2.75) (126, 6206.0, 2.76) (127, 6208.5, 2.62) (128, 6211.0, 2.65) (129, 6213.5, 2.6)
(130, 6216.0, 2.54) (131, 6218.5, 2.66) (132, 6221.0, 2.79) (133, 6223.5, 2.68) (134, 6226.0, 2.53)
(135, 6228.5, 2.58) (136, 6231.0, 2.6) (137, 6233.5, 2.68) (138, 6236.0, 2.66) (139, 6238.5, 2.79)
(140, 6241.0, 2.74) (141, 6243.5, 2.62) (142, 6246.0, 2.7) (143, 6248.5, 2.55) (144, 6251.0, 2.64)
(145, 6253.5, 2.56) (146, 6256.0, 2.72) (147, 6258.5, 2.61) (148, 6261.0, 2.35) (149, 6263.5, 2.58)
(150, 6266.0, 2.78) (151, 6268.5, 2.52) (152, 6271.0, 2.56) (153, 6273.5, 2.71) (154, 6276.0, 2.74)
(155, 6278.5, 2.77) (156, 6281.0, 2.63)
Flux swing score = 0.15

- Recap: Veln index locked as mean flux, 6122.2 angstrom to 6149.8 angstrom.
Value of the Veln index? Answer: 2.69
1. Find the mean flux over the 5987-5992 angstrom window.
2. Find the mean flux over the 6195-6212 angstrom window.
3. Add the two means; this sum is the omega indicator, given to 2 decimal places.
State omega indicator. 5.53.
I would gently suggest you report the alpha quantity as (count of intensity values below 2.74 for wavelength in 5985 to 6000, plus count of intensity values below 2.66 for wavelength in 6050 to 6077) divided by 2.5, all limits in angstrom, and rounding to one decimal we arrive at 0.0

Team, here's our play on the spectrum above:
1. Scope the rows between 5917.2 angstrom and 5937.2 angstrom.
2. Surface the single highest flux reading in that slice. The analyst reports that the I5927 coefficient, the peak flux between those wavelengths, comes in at 2.91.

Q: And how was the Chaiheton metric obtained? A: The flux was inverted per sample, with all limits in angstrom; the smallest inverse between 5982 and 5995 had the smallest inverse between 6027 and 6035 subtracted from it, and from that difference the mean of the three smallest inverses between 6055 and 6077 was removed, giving -0.339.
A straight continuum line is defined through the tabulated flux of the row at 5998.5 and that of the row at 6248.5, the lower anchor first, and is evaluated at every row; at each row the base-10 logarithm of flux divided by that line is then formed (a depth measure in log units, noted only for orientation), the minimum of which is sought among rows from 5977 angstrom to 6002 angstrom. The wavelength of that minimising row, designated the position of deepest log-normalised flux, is 5983.5 angstrom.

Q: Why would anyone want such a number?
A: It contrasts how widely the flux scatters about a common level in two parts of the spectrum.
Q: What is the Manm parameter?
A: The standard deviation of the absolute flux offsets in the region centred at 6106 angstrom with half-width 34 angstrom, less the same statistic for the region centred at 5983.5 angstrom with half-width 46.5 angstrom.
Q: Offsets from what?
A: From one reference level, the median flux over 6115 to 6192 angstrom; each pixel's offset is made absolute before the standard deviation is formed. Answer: -0.005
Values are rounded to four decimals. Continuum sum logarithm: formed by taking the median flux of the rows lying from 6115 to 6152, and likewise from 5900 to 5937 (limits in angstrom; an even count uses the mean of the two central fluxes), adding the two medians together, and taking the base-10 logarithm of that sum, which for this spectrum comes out 0.7435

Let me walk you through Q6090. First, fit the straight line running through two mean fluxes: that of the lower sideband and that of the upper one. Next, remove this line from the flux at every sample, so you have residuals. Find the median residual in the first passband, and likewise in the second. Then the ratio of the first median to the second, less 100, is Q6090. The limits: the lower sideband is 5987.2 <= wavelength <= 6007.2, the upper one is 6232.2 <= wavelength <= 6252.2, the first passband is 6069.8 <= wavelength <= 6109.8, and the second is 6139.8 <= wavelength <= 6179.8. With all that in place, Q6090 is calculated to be -101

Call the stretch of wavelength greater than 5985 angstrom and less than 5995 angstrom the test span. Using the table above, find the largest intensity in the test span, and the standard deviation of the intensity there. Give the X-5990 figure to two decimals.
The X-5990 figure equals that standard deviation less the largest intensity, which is -2.85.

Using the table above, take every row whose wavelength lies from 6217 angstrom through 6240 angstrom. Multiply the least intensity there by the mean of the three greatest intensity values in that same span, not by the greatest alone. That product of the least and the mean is 6.97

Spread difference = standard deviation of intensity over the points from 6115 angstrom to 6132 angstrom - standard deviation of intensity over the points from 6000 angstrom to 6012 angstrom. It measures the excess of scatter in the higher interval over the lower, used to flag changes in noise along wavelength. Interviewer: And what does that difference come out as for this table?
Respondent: 0.03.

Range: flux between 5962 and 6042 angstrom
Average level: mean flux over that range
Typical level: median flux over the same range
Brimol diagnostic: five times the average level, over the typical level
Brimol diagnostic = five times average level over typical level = 4.96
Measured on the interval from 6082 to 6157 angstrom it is 4.98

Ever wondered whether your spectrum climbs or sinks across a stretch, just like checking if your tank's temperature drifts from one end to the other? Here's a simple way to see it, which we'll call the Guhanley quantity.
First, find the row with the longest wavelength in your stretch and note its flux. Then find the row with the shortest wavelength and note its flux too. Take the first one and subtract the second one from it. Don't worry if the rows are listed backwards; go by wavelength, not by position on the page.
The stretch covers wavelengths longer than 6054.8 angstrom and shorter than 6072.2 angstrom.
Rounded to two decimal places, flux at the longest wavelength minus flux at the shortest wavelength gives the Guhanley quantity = 0.12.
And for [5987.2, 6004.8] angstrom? -0.14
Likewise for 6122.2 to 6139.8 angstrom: -0.40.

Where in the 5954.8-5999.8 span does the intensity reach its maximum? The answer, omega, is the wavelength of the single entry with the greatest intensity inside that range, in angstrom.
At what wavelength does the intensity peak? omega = 5961.0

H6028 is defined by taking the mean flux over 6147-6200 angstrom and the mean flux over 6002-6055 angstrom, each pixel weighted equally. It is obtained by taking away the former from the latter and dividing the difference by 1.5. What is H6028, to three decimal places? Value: 0.069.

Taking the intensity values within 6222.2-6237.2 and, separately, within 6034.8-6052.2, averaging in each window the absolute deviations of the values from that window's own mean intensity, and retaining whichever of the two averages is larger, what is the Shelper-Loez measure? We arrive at 0.052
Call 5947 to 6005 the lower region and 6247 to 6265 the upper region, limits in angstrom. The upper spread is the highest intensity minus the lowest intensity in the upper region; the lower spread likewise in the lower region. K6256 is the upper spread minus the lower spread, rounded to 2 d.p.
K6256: 0.07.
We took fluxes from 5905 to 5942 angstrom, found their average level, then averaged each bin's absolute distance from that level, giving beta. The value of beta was 0.052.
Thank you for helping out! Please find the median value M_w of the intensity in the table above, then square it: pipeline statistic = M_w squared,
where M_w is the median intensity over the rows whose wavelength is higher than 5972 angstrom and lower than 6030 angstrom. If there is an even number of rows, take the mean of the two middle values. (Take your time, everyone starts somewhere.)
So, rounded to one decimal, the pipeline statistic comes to 7.9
